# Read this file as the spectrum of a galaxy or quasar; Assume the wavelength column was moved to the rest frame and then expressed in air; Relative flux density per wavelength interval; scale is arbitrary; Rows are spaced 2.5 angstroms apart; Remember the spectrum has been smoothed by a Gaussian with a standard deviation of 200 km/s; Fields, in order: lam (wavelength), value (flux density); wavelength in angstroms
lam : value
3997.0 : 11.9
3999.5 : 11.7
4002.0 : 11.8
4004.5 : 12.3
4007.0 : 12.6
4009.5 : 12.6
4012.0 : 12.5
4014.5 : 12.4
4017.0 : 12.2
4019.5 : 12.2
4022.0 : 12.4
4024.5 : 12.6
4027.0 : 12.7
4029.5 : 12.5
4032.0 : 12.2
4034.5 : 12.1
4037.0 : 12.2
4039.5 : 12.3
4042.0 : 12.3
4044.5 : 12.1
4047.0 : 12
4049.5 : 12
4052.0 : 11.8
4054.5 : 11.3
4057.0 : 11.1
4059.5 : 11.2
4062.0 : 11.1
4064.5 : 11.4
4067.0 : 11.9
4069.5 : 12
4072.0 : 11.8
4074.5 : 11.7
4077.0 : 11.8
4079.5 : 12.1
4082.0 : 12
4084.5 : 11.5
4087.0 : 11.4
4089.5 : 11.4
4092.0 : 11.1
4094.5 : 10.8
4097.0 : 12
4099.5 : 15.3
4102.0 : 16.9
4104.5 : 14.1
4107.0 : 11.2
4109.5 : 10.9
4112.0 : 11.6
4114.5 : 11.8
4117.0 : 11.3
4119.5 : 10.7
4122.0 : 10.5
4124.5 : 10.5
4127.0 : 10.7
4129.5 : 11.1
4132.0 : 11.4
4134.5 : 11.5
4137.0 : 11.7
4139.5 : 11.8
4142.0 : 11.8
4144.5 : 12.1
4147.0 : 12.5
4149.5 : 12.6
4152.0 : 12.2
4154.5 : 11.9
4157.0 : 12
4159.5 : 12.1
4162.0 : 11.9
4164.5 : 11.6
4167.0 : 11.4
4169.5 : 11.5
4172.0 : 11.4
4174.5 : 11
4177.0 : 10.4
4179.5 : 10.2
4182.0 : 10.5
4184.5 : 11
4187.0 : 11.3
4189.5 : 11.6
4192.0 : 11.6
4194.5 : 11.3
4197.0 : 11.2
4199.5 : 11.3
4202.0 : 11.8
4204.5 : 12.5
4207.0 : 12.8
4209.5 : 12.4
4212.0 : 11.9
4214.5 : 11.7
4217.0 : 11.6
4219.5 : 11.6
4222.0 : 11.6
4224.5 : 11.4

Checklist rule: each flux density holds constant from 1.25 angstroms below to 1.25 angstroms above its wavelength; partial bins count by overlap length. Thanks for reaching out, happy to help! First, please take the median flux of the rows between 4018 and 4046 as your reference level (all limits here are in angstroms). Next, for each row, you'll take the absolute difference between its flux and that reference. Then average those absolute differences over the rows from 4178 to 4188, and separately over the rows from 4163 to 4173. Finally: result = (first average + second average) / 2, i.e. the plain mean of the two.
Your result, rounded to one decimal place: 1.2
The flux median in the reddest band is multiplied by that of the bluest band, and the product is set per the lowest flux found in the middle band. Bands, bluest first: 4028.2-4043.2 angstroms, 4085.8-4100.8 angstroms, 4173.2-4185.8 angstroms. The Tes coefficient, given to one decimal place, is 11.9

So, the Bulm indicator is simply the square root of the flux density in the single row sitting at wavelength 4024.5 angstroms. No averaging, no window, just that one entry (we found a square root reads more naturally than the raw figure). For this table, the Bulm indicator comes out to 3.55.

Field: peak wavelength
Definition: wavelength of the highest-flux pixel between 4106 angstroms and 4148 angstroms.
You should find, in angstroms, 4147.0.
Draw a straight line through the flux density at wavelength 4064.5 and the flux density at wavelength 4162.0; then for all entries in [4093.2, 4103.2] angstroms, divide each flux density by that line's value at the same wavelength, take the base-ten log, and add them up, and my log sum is 0.27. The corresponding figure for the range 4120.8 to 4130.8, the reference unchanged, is -0.16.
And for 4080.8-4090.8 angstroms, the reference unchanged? 0.01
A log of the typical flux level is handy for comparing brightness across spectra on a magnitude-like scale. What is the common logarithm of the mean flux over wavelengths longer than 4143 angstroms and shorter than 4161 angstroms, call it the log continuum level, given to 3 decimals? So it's 1.086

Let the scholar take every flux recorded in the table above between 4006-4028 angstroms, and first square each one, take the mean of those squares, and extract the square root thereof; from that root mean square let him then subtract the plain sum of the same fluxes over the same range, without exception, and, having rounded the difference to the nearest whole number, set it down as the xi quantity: -100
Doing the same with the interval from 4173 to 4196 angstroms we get -88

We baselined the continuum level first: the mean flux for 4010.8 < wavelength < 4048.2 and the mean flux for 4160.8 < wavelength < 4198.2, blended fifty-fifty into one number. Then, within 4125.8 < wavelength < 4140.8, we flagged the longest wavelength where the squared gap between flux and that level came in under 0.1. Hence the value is 4139.5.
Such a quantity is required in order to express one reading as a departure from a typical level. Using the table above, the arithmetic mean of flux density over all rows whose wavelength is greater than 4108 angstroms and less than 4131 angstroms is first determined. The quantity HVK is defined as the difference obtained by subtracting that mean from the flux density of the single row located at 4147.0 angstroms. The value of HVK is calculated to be 1.5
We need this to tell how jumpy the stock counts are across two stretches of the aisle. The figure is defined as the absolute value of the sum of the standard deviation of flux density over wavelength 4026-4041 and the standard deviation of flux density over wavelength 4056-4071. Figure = 0.6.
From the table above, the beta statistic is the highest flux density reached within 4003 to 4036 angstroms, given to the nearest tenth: 12.7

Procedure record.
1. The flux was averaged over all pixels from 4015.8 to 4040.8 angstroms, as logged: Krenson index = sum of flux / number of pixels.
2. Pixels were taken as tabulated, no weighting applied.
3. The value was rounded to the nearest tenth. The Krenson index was 12.3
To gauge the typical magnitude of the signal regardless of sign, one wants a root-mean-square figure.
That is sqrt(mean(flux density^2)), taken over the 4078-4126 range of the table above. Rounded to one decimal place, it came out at 12.1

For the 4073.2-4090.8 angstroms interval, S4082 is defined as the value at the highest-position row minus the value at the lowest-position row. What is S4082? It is -0.30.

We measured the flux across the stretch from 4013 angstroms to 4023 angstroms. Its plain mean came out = 12.3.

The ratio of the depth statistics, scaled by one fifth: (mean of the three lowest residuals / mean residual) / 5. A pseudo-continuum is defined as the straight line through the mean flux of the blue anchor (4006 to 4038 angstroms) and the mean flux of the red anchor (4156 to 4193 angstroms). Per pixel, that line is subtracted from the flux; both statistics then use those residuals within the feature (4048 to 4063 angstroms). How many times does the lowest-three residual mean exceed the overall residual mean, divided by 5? 0.27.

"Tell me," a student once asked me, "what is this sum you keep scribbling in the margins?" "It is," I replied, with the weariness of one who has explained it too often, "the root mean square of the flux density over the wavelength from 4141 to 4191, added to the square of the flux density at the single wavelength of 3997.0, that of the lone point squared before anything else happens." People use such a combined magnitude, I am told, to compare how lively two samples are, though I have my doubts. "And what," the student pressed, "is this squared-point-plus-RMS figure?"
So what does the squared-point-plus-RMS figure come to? 153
